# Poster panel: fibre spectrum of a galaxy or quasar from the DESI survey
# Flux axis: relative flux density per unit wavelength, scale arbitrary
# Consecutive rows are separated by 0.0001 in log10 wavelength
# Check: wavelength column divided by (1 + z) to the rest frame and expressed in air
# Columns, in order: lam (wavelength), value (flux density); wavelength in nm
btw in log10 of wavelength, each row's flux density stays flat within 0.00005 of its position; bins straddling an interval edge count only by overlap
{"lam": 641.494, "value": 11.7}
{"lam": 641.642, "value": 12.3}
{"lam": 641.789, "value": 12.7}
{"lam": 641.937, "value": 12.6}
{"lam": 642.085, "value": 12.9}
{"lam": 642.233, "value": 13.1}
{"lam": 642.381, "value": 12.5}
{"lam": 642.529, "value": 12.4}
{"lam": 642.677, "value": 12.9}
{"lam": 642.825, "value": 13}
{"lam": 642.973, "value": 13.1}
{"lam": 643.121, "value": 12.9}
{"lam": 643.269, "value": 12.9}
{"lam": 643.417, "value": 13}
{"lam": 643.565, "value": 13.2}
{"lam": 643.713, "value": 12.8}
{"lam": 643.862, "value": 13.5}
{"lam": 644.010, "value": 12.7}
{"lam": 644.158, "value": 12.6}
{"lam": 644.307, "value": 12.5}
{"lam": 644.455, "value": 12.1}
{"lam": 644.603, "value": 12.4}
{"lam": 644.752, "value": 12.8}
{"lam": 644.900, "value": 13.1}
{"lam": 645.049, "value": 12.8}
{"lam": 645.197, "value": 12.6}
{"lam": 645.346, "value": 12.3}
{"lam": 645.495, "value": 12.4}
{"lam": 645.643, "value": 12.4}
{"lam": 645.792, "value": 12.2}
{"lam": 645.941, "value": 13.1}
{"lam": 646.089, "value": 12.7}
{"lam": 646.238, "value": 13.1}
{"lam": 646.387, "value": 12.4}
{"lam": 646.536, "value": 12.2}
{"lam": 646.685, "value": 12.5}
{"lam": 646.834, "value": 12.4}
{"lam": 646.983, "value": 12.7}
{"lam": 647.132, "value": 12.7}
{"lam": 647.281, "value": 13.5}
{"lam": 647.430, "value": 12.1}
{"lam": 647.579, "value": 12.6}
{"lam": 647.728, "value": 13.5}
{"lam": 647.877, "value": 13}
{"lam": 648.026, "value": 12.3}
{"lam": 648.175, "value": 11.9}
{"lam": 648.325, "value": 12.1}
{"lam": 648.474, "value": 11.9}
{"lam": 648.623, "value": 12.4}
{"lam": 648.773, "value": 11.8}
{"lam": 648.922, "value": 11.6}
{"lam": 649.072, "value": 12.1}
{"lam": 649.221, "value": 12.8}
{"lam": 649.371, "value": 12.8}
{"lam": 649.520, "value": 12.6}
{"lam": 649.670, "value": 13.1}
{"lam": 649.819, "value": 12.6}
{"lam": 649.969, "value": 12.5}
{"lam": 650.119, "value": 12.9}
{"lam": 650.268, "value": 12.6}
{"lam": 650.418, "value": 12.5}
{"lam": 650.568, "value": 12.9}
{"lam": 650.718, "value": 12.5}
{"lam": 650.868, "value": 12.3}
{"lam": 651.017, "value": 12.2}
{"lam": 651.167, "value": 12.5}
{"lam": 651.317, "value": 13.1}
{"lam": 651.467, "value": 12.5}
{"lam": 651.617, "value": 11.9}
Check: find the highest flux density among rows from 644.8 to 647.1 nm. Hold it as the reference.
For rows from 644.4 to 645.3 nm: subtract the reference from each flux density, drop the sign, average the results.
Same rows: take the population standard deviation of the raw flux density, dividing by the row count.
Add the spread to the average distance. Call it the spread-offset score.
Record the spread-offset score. 0.79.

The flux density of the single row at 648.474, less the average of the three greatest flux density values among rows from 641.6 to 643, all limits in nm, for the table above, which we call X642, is -1.2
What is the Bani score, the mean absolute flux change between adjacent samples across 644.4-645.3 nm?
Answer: 0.30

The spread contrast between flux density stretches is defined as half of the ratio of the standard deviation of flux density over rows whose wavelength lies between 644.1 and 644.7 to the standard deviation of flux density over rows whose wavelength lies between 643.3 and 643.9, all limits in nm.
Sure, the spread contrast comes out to 0.36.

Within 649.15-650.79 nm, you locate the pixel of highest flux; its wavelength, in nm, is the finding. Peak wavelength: 649.670 nm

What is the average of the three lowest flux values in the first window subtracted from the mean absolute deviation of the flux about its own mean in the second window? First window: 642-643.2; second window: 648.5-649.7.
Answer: -12.2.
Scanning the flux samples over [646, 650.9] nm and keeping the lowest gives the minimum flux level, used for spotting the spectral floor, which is 11.6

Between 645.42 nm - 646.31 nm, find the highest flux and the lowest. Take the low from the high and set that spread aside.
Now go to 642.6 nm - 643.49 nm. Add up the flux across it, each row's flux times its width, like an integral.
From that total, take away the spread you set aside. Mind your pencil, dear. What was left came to 10.6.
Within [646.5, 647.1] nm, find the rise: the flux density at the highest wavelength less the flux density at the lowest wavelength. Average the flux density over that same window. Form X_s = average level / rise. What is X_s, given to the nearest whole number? 25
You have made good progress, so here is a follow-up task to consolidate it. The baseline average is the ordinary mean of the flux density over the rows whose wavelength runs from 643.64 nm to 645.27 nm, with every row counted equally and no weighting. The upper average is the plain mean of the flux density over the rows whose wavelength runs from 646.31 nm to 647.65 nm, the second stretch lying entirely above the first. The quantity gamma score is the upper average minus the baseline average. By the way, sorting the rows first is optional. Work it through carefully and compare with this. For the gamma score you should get -0.2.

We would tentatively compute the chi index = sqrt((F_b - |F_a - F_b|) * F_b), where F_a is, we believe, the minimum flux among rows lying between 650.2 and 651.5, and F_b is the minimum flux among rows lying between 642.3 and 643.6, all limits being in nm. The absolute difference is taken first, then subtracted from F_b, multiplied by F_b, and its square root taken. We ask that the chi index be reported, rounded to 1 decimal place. 12.3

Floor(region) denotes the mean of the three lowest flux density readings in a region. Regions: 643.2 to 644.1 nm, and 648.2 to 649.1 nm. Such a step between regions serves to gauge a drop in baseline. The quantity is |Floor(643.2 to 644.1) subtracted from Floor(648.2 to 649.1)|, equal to 1.0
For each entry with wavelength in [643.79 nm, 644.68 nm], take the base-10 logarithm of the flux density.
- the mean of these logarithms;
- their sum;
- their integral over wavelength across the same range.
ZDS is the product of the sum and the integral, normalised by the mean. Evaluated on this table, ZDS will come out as 5.88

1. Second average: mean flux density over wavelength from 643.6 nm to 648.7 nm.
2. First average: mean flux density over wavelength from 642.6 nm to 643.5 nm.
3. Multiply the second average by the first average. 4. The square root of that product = 12.8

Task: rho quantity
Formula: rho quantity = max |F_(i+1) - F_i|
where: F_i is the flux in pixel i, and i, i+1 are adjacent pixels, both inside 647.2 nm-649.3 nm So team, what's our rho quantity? 1.4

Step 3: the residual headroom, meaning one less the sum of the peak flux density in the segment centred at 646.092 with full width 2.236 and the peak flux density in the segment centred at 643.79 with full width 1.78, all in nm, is -25.6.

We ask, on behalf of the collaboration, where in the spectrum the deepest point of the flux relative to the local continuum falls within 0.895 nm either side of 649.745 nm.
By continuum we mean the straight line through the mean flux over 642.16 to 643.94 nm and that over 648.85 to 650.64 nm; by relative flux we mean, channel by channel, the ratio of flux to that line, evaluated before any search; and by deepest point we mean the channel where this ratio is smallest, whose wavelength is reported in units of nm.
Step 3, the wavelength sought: 648.922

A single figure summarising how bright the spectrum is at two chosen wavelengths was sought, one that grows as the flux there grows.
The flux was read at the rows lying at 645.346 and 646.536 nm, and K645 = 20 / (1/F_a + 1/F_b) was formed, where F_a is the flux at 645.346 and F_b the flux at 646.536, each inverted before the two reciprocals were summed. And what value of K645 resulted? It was 122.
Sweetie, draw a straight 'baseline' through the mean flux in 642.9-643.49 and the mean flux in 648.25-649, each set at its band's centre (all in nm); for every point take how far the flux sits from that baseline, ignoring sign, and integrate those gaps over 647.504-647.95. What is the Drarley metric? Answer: 0.41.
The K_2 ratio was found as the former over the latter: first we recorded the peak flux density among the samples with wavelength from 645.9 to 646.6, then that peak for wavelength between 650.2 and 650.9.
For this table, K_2 1.02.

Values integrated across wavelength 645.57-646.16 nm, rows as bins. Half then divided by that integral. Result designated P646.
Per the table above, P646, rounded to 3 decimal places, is 0.067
